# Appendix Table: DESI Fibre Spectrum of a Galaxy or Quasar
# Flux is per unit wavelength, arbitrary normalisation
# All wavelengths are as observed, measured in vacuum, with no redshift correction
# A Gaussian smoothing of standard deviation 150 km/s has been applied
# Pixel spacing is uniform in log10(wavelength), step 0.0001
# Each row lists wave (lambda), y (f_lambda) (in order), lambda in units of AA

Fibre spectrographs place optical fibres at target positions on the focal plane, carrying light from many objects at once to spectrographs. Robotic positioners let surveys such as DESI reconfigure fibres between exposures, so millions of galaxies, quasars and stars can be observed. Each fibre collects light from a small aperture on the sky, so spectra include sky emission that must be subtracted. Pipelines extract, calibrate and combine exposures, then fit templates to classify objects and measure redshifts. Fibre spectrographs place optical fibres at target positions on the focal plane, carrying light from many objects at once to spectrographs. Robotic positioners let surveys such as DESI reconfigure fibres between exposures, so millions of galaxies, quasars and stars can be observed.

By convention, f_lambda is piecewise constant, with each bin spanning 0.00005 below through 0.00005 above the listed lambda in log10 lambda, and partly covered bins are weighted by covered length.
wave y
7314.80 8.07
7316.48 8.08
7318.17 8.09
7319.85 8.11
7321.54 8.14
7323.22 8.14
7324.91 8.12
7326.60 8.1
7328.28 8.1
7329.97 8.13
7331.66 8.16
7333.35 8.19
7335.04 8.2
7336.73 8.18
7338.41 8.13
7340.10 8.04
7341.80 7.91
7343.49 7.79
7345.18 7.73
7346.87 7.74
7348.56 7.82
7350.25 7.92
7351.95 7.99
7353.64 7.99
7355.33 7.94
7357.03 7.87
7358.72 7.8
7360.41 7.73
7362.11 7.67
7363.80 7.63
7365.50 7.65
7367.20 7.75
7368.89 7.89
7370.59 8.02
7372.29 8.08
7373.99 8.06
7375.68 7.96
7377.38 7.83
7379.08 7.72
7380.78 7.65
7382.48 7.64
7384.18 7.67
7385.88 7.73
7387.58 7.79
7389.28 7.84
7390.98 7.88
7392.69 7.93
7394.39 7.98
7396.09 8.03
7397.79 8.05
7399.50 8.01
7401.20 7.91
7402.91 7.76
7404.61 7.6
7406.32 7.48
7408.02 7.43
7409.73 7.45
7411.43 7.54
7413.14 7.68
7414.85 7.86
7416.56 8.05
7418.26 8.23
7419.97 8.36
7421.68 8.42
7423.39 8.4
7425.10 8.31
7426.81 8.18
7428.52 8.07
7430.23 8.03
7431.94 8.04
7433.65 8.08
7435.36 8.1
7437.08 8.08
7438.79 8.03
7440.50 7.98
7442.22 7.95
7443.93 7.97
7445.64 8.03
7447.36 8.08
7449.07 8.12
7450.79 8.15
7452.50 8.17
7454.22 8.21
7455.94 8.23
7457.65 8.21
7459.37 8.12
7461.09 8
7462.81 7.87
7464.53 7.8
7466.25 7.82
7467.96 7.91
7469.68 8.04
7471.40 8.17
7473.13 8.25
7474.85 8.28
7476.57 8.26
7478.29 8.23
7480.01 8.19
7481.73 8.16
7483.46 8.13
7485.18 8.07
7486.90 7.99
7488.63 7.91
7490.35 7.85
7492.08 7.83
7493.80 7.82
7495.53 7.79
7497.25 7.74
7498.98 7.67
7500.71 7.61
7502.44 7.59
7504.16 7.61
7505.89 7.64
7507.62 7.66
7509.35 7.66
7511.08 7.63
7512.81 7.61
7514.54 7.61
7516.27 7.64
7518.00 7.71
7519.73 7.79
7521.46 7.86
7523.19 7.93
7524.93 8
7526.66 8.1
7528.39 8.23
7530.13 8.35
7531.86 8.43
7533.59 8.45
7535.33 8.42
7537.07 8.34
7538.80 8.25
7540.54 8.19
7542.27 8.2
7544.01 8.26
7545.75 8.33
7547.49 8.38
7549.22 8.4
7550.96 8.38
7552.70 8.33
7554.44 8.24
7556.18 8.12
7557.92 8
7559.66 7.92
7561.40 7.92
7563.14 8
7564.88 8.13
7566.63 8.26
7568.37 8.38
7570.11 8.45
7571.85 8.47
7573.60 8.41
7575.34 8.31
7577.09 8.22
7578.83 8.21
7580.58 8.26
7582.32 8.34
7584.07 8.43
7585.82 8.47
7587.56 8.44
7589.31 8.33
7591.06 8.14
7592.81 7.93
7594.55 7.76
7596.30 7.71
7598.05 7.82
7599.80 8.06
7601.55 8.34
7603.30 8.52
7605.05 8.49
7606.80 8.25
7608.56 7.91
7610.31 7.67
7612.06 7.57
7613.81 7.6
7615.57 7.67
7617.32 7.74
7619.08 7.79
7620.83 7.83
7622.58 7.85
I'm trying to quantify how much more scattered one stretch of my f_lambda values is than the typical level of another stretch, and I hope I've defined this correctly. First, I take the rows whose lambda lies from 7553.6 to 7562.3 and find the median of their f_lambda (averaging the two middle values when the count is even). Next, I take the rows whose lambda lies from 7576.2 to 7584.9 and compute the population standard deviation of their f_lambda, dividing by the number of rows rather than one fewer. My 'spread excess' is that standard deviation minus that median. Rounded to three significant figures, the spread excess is -7.92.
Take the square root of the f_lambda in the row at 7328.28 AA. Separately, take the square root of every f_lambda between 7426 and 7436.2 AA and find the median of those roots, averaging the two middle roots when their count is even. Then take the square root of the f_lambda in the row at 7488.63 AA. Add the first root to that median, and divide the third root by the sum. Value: 0.494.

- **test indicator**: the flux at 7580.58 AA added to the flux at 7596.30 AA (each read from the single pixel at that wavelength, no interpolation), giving 16.0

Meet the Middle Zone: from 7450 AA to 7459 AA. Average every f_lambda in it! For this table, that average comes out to 8.2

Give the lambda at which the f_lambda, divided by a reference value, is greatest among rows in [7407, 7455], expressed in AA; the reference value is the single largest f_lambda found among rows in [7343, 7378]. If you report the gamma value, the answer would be 7421.68 AA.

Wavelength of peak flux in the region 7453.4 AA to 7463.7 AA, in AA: 7455.94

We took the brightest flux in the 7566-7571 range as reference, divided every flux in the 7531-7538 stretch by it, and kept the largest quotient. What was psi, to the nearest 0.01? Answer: 1.00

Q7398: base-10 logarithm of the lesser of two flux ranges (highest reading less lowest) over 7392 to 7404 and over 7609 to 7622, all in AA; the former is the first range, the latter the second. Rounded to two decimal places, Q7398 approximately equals -0.59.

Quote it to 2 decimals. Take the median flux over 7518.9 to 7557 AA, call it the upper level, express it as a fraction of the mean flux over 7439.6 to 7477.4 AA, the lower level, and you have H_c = 1.02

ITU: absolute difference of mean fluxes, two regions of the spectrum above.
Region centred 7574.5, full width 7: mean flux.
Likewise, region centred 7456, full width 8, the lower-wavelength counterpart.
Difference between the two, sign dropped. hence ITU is 0.16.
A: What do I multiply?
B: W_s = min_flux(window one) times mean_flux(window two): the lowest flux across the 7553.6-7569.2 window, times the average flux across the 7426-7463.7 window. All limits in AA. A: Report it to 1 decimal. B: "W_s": 64.0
